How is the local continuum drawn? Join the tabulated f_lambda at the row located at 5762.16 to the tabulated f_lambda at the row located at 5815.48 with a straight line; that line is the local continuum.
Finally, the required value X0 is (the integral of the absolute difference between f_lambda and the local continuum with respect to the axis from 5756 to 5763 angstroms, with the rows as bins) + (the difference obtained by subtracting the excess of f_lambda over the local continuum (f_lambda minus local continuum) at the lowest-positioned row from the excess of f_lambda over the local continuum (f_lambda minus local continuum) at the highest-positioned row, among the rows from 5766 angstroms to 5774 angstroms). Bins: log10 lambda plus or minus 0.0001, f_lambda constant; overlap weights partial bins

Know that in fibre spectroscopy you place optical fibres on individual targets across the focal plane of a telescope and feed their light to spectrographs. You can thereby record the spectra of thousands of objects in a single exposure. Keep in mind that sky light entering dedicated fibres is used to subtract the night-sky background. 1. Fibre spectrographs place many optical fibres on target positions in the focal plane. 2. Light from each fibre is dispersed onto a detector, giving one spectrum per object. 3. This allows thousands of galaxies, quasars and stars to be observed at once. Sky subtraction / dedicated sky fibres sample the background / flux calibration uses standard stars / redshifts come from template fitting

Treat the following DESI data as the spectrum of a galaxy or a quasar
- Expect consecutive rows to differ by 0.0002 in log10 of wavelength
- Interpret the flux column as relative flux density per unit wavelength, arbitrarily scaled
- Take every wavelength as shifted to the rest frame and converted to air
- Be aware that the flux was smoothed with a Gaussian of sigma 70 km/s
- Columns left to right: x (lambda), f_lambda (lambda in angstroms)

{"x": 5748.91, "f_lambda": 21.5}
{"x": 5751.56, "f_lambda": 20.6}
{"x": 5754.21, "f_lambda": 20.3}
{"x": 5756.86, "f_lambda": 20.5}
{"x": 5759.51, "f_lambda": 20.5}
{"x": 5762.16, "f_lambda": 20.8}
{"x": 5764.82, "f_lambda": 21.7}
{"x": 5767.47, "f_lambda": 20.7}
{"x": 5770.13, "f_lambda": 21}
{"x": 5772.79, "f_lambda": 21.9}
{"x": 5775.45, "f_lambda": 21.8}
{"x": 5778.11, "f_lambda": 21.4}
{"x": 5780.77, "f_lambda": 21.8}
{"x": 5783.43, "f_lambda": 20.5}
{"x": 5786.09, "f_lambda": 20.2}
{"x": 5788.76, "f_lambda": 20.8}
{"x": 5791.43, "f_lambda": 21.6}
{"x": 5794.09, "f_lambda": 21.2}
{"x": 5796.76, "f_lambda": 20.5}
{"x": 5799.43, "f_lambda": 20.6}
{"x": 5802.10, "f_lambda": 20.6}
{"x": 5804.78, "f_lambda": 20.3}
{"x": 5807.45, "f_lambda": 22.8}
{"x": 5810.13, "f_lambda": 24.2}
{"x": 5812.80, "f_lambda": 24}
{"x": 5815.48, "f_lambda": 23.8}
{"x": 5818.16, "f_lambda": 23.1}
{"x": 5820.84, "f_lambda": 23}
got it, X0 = 1.3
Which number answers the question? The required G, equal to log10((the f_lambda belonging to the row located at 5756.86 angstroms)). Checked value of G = 1.31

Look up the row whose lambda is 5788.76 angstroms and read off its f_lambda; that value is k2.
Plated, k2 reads 20.8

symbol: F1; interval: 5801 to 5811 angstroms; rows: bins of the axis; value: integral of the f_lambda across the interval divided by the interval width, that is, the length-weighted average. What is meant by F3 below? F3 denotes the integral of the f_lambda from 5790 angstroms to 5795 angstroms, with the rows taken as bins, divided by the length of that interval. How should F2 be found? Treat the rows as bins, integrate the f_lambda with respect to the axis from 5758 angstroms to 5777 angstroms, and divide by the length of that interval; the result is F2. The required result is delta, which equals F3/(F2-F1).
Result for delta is -31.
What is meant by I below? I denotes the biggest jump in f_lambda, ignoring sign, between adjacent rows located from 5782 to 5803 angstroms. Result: 0.80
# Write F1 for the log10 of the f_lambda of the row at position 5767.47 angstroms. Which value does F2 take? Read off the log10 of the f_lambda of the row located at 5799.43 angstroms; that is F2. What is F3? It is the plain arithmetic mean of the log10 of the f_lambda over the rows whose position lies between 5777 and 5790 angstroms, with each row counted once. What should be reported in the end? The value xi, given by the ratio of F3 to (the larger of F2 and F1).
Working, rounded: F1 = 1.32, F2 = 1.31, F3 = 1.321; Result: 1.00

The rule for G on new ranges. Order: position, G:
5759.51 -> 1.31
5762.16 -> 1.32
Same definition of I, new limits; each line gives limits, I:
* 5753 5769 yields 1.00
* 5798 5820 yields 2.50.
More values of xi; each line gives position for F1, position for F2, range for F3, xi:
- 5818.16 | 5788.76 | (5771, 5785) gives 0.98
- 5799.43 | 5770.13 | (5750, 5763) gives 0.99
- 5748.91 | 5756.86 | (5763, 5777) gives 1.00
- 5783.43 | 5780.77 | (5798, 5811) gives 1.00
